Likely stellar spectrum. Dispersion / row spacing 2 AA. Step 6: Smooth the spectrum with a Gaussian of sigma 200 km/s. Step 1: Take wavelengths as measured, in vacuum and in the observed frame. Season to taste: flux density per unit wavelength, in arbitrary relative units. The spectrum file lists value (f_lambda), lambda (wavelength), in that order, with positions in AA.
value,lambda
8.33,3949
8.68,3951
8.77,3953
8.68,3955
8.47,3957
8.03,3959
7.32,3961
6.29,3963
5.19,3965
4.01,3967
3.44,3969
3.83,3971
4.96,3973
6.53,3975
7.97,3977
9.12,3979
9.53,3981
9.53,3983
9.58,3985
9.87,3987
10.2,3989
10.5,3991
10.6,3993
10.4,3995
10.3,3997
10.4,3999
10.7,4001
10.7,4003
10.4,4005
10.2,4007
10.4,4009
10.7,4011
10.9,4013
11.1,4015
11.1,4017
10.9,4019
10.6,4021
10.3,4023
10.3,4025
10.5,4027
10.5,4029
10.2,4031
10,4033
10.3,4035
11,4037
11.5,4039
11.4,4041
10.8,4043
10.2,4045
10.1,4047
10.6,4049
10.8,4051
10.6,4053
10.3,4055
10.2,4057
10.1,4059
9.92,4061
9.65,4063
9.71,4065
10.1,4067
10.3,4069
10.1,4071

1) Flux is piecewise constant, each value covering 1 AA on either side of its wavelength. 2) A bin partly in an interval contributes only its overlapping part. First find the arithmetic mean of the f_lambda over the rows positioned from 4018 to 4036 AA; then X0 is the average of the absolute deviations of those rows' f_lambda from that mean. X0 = 0.20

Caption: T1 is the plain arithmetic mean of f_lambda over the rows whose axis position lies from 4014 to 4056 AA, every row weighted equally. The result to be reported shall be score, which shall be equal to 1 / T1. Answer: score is 0.094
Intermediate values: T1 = 10.6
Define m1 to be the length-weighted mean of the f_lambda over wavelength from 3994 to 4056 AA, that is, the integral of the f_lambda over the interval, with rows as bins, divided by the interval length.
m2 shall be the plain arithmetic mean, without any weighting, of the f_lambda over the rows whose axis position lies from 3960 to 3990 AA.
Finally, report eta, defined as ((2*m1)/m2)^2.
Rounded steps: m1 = 10.6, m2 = 7.2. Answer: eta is 9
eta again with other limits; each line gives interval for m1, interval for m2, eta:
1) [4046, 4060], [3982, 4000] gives 4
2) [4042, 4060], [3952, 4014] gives 6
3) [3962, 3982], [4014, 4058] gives 1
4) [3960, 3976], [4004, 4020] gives 1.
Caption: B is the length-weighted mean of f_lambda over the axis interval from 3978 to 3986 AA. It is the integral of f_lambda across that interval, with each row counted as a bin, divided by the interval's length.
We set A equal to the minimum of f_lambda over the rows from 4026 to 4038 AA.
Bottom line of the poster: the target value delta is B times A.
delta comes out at 94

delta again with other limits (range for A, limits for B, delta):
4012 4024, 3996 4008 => 108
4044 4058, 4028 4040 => 107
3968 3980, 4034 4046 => 37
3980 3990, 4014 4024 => 103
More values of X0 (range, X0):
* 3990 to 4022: 0.22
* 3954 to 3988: 1.90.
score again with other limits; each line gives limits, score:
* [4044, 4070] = 0.098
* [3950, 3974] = 0.154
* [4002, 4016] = 0.094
